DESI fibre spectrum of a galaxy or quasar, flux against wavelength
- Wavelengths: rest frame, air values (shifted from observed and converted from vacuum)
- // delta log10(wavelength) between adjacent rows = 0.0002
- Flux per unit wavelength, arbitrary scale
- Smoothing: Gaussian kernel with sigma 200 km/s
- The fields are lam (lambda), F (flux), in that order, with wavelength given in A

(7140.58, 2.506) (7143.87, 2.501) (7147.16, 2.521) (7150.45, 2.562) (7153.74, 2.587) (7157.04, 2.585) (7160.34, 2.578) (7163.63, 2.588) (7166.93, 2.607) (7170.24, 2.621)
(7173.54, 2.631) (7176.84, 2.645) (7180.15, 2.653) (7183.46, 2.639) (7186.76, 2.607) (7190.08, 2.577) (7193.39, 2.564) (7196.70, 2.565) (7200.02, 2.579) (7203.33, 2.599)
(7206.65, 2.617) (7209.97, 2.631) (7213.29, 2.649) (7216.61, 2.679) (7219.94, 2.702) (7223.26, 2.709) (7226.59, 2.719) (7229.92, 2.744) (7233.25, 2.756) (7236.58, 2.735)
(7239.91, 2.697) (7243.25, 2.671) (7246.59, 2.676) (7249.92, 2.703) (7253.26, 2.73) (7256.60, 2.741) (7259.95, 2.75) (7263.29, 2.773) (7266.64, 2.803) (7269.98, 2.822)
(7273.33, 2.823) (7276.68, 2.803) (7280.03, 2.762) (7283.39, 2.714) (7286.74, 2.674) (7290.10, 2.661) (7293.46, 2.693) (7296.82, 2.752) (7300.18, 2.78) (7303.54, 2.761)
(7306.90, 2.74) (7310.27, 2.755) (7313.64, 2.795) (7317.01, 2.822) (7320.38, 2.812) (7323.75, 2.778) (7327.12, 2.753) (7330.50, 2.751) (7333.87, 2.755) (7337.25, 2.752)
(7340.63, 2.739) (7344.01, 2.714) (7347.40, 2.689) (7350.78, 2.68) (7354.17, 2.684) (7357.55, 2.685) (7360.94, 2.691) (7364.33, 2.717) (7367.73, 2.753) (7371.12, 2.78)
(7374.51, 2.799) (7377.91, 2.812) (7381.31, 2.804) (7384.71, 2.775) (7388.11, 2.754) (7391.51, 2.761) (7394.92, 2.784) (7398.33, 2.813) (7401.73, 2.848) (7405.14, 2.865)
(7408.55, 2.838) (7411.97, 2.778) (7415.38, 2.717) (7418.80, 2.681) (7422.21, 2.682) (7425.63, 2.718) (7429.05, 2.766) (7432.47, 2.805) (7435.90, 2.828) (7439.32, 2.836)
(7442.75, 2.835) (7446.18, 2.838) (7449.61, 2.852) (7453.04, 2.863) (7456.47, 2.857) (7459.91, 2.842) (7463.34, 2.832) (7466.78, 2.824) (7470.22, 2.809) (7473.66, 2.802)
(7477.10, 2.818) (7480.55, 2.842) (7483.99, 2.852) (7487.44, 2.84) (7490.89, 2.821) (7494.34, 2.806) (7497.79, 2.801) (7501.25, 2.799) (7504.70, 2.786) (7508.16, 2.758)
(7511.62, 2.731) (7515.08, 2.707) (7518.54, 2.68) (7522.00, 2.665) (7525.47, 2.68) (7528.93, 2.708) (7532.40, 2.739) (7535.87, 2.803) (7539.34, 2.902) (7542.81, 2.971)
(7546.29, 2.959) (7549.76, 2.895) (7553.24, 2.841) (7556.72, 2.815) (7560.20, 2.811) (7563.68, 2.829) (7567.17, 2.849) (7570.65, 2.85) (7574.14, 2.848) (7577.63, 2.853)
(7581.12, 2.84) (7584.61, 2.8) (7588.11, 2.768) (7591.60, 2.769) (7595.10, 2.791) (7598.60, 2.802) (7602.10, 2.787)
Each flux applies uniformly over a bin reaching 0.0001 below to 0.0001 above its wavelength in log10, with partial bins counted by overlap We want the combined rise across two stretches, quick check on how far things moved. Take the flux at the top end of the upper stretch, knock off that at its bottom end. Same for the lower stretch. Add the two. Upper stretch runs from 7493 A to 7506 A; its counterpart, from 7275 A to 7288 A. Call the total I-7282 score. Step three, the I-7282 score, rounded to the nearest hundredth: -0.15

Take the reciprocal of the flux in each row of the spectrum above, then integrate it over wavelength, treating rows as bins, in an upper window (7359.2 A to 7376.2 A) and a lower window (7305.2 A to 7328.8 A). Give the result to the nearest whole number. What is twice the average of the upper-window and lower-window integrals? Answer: 15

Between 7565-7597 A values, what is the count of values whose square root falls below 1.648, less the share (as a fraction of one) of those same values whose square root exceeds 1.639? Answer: -1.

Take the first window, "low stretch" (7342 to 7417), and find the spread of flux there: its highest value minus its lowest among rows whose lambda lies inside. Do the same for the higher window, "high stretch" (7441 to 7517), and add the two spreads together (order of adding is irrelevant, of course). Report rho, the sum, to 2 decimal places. 0.34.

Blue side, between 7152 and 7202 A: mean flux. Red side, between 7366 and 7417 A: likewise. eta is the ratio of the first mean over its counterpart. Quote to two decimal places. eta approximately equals 0.93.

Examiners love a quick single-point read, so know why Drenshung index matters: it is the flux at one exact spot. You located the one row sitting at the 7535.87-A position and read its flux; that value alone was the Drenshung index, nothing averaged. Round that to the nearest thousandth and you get 2.803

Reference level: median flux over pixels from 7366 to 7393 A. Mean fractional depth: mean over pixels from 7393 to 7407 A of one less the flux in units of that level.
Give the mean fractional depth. -0.018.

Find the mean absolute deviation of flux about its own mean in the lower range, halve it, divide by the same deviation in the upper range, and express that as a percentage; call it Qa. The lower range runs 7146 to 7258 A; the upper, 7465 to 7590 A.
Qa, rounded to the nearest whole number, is 54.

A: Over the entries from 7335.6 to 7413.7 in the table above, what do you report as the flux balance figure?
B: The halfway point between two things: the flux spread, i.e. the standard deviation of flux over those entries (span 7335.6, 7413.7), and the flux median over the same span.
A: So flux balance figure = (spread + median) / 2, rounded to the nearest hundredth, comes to 1.41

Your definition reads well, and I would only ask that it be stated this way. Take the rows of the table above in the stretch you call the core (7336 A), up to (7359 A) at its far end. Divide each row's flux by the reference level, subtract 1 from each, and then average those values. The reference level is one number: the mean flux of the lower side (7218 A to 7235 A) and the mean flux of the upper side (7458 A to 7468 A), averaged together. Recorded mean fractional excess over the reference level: -0.026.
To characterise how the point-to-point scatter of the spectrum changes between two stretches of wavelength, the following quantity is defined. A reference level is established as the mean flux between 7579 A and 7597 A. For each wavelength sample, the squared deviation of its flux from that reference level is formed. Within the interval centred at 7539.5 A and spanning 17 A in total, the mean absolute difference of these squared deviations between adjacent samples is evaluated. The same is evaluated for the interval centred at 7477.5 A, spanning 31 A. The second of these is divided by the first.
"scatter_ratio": 0.1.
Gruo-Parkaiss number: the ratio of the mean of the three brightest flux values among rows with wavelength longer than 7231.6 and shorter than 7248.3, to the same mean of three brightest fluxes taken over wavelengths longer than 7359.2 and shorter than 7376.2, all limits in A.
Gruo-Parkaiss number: 0.98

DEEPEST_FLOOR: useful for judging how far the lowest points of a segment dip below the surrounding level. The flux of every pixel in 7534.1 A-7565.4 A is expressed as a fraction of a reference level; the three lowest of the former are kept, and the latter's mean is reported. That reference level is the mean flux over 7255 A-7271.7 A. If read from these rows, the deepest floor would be 1.011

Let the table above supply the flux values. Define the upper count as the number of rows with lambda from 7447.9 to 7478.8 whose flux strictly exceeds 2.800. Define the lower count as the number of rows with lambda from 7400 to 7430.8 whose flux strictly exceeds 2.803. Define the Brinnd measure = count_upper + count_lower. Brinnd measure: 12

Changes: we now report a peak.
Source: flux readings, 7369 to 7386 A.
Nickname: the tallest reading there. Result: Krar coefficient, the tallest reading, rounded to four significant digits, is 2.812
